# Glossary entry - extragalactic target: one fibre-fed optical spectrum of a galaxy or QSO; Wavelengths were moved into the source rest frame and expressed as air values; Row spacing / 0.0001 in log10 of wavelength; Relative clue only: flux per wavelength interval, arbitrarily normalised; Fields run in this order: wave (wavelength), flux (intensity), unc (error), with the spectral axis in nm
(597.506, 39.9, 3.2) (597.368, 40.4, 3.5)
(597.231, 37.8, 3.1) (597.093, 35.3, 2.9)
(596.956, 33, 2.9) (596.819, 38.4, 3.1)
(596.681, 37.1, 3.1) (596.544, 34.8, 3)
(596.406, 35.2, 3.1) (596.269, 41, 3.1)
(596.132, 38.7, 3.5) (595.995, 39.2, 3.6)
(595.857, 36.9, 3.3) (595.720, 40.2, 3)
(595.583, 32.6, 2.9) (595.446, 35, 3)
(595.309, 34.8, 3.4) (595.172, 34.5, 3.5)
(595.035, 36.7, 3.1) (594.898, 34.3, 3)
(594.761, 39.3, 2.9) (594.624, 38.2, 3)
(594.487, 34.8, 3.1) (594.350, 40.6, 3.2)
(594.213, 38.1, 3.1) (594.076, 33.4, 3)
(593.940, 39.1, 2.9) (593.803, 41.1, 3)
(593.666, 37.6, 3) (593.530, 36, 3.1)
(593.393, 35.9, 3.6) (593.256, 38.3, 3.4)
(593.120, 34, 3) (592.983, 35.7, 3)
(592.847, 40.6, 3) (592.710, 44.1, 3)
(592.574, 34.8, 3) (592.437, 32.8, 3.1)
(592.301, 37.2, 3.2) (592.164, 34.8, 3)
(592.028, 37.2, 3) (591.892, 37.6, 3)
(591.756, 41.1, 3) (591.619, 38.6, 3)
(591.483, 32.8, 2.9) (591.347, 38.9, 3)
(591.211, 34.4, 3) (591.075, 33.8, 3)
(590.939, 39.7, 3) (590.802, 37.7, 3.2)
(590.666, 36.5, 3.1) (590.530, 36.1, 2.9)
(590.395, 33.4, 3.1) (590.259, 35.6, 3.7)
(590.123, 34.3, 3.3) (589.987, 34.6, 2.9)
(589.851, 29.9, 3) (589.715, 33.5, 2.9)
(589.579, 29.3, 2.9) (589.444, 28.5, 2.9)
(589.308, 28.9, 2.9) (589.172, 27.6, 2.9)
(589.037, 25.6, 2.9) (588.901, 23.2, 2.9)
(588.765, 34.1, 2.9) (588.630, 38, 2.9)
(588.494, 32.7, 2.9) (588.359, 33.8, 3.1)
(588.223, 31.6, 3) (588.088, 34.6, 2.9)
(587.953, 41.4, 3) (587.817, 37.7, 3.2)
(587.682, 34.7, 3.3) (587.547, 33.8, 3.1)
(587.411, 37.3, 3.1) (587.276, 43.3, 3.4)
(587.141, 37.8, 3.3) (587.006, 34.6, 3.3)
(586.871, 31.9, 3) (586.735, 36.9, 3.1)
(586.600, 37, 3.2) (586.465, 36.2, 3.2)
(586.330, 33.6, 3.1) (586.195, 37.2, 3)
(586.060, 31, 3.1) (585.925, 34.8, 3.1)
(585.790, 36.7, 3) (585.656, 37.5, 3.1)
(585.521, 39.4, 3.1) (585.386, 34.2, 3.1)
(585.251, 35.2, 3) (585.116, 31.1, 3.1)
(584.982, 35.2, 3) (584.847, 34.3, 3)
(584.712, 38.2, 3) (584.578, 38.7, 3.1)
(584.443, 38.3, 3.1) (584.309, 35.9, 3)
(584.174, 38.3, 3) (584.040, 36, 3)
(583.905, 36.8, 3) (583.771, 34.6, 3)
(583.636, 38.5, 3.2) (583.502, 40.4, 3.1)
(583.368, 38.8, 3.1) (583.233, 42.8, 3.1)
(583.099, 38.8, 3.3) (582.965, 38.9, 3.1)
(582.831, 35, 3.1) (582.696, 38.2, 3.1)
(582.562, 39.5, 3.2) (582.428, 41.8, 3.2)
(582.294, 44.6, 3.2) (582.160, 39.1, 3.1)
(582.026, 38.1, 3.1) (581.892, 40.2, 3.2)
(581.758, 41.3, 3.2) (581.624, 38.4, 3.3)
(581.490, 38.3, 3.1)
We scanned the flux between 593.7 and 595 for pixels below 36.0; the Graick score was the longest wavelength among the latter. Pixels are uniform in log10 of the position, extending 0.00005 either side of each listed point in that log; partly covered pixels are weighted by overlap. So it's 594.898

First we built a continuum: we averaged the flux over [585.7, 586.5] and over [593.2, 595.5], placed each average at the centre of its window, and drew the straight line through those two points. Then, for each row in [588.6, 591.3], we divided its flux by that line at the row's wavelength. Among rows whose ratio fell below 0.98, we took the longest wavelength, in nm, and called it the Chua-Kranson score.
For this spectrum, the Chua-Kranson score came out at 591.211 nm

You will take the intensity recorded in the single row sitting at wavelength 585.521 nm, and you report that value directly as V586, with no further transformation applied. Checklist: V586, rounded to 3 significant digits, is 39.4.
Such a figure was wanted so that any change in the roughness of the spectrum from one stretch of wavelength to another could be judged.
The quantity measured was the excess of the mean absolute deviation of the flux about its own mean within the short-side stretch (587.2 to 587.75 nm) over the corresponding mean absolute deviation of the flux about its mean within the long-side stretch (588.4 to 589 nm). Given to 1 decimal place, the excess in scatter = -1.4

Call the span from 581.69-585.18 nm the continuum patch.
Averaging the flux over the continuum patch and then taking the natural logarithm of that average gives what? 3.64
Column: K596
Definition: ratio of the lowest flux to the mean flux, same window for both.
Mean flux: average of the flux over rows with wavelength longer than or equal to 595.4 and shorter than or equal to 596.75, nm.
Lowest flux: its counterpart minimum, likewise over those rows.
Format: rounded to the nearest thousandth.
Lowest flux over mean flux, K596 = 0.879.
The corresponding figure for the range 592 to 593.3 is 0.888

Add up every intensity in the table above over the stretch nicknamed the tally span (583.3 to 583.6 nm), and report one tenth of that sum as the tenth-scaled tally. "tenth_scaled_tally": 7.9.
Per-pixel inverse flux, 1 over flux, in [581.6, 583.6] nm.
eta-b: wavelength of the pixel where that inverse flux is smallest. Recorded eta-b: 582.294 nm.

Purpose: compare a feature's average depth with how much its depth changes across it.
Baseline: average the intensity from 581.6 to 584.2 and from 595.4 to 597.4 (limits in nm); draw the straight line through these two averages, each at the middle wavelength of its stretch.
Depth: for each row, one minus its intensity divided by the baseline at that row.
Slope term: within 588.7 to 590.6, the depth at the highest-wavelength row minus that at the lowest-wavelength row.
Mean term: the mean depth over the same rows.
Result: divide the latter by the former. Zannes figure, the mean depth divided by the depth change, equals -3.1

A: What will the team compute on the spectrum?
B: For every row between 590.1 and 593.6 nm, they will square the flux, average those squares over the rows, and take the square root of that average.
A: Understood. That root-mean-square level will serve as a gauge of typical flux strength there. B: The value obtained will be 36.7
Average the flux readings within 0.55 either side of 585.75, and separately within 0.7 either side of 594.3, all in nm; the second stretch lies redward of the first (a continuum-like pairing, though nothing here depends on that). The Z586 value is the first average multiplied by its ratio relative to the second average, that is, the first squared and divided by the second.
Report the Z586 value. 33.9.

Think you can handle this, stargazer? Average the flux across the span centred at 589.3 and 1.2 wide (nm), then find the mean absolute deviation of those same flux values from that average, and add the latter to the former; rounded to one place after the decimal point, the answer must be 31.4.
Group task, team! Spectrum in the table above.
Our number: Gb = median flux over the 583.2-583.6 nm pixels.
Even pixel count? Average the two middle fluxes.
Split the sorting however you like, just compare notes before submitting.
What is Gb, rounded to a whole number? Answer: 40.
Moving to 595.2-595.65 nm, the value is 35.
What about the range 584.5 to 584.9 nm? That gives 38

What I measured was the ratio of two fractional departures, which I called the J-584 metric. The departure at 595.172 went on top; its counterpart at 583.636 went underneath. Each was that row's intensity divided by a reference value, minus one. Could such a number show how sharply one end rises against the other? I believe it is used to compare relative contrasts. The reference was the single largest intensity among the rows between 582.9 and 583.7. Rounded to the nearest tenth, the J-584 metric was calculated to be 1.9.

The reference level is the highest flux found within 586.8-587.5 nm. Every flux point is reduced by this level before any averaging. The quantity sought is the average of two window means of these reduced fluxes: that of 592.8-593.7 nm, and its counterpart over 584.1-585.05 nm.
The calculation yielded -6.4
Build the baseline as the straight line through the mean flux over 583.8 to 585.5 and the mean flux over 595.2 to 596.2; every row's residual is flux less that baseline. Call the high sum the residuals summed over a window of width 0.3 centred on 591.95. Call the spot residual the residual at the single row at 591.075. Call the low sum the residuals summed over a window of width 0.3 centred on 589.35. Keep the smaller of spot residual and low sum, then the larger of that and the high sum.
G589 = 1.8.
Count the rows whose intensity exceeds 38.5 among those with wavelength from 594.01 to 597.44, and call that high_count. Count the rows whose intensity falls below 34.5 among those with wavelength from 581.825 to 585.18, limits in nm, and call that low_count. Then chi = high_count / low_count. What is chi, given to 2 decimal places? 3.50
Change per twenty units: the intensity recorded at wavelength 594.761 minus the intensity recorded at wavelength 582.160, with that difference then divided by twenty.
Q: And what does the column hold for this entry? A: 0.01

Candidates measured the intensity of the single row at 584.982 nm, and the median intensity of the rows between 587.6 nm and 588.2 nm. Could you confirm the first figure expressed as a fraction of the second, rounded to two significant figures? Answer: 0.97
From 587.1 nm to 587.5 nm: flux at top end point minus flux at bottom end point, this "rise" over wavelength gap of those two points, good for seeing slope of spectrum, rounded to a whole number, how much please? -2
